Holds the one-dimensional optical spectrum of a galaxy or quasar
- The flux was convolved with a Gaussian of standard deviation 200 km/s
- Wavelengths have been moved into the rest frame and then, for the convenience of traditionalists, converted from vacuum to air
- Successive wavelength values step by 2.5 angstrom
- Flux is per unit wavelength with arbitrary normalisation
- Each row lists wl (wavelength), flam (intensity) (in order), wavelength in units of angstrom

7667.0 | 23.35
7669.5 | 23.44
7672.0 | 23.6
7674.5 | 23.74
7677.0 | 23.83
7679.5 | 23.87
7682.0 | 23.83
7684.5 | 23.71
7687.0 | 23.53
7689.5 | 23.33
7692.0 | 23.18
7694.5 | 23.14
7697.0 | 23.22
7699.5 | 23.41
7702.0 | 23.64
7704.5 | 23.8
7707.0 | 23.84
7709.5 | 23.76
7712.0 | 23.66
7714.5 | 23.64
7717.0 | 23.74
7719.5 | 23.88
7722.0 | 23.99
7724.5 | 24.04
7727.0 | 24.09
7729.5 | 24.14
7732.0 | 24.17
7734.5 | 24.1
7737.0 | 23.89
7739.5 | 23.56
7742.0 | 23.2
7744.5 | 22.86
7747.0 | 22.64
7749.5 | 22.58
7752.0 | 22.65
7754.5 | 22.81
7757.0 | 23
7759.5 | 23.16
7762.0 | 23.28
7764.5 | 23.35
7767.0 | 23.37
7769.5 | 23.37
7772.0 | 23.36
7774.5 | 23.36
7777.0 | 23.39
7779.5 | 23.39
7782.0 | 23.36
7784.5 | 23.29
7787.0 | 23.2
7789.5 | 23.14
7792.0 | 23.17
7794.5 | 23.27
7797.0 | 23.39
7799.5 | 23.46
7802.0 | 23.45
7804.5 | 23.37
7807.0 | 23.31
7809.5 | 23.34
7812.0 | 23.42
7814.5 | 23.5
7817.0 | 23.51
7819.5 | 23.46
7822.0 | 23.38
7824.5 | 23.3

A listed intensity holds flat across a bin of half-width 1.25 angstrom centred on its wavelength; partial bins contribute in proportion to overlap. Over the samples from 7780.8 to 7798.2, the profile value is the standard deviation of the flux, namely 0.09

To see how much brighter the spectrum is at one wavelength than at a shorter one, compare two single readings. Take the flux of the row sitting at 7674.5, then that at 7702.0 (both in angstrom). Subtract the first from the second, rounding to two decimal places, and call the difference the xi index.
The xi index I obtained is -0.10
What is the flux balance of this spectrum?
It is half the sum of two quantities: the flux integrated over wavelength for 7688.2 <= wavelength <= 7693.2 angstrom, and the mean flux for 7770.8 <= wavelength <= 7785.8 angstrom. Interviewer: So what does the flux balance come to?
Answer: 70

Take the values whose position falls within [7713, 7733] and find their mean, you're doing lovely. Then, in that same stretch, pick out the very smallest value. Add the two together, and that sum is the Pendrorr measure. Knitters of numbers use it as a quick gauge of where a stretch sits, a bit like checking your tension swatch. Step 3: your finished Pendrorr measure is 47.6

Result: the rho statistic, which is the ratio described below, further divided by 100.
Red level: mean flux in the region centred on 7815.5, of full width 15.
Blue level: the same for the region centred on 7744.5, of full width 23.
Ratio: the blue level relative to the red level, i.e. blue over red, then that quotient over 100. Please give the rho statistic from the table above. 0.0099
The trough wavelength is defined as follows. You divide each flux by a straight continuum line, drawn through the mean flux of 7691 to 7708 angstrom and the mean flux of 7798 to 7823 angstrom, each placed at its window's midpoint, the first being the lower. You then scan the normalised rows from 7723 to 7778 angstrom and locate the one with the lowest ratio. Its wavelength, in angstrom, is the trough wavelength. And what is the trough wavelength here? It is 7749.5 angstrom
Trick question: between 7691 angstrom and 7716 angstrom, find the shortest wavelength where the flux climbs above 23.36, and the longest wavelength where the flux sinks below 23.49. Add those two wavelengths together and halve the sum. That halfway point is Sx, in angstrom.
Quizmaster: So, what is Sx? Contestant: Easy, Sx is 7699.5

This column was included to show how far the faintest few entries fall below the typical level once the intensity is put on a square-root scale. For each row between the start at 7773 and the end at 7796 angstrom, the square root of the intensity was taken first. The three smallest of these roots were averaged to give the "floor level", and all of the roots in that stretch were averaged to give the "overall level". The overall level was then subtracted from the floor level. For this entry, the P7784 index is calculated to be -0.01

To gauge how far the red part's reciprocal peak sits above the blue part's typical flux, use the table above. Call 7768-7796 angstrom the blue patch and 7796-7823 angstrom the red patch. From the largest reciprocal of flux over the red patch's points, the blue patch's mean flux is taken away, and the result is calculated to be -23.26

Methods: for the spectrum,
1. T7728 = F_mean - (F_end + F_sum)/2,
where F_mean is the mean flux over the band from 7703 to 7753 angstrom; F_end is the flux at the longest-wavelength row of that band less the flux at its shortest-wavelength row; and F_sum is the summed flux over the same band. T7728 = -212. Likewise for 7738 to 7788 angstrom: -208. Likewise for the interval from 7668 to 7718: -213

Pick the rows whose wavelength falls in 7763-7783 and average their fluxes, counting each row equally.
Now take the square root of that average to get 4.83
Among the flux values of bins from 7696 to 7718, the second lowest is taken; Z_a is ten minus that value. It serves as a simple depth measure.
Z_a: -13.4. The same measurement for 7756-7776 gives -13.2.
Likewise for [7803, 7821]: -13.3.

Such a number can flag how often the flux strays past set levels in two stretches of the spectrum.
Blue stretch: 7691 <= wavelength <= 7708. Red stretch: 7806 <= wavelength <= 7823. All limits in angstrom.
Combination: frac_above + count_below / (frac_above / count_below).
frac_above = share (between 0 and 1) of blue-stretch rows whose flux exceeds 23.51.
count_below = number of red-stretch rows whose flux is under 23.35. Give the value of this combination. 10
